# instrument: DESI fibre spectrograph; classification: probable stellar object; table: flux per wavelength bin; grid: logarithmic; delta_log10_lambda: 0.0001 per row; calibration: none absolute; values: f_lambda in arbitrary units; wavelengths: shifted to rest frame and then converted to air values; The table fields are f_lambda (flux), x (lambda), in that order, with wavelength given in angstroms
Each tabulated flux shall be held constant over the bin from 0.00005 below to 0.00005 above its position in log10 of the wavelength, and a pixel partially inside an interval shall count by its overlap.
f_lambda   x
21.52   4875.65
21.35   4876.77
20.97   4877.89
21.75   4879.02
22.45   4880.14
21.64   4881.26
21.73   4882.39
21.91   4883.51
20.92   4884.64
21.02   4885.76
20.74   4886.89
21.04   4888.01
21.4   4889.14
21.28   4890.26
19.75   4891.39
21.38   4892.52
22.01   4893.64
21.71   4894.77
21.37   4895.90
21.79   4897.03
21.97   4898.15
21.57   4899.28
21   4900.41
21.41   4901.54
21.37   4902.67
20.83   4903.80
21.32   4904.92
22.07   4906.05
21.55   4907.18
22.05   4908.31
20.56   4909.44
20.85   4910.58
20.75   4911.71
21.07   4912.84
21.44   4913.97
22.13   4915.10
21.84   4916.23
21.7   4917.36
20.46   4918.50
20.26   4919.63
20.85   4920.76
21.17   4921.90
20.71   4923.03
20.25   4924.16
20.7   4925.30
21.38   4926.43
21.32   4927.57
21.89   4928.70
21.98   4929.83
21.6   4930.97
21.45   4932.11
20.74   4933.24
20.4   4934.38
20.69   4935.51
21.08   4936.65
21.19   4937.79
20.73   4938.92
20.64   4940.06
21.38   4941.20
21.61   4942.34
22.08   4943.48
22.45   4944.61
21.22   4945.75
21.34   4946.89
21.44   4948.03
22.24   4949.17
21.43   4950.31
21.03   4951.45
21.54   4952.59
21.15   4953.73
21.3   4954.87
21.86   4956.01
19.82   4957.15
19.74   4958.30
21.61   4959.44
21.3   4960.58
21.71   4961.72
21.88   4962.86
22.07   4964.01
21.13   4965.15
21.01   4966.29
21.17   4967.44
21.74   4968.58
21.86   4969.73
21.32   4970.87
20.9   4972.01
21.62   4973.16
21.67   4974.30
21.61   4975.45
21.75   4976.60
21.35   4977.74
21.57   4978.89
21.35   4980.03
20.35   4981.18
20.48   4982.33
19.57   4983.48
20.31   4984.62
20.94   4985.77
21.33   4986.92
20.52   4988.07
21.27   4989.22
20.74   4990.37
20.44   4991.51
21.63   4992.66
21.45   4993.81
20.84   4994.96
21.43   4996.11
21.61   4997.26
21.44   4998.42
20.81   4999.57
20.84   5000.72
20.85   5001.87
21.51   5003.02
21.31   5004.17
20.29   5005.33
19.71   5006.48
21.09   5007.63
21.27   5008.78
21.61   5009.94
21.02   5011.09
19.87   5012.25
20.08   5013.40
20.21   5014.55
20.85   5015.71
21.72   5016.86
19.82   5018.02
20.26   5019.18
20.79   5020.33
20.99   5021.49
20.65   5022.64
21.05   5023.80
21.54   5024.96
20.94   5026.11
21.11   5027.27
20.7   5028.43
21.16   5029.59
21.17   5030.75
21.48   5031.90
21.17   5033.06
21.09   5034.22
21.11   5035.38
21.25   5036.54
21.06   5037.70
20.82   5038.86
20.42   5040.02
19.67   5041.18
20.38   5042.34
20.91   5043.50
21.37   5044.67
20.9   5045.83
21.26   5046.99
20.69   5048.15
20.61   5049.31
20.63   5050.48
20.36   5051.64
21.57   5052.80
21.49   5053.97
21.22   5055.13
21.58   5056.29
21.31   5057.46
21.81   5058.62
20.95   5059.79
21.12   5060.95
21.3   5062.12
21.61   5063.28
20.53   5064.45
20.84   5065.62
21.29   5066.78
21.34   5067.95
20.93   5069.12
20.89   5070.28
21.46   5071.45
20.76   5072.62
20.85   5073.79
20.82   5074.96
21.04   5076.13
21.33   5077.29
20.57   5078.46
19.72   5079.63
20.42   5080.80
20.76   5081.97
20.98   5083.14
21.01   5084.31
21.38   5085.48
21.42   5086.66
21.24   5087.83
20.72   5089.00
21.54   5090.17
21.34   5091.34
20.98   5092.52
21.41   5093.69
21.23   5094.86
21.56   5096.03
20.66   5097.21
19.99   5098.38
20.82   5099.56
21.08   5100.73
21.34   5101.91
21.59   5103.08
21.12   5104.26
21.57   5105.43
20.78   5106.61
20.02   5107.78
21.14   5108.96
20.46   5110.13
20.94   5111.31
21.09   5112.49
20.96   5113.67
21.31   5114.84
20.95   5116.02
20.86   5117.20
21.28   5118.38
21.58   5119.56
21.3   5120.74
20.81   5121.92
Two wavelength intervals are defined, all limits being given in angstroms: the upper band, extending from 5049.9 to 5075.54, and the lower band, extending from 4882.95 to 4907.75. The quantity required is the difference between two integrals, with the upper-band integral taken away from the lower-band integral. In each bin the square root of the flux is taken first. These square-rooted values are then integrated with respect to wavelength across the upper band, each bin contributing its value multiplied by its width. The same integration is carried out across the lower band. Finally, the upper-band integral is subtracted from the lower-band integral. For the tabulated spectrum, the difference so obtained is -3.3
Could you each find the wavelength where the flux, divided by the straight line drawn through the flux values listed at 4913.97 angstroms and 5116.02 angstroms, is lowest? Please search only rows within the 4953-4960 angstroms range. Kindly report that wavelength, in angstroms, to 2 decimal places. 4958.30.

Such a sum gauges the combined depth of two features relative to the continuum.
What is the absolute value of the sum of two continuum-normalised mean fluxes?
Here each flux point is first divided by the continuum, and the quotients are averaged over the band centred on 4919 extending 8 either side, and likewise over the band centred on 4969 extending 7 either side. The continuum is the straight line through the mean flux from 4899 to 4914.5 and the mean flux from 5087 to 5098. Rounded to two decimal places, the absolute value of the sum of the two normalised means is 2.00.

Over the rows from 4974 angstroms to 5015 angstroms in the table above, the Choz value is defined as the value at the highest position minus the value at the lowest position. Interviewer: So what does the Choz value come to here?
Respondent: -1.46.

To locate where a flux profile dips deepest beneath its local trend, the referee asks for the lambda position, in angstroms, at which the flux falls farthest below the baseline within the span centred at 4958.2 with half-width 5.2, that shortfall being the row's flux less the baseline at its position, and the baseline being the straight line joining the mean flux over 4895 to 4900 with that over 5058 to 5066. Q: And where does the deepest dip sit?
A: 4958.30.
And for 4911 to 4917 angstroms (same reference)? 4911.71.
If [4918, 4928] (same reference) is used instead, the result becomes 4919.63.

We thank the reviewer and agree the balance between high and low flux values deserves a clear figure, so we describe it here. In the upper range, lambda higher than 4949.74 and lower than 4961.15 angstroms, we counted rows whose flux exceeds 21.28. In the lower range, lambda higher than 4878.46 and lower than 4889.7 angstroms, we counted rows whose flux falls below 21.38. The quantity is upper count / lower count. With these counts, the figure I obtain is 1.5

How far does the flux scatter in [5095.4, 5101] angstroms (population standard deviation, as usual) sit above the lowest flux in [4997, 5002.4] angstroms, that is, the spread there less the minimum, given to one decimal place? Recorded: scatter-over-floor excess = -20.3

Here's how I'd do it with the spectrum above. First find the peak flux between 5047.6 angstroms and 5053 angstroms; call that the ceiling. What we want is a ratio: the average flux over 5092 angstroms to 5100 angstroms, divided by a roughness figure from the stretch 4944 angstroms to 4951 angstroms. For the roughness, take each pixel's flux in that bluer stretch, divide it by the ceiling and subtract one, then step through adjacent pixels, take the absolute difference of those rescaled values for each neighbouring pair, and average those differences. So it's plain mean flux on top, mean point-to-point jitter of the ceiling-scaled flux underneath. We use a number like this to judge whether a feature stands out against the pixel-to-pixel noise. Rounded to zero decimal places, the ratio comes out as 738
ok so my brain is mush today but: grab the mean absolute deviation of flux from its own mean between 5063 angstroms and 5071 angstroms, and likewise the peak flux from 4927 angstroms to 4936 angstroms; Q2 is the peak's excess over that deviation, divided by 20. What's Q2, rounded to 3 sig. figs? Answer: 1.08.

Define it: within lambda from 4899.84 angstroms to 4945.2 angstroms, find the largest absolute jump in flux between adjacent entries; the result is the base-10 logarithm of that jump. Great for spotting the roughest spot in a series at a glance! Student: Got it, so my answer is 0.173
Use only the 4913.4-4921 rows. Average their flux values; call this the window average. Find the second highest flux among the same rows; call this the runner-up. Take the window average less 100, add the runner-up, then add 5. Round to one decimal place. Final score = -51.9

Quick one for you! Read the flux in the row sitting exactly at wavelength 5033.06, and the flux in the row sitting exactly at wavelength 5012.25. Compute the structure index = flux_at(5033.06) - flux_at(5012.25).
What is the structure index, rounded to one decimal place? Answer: 1.3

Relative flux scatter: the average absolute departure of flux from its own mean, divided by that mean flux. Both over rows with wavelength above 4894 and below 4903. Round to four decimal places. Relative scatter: 0.0110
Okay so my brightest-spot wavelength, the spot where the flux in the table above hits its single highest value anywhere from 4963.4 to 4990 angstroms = 4964.01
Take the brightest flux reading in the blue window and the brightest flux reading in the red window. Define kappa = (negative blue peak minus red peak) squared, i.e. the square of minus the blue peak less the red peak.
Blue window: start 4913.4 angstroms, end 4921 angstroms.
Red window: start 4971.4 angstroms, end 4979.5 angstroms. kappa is 1925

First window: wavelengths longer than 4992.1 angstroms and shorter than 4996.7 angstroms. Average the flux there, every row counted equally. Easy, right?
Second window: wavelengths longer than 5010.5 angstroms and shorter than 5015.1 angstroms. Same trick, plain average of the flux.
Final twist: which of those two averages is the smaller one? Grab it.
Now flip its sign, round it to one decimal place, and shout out -20.3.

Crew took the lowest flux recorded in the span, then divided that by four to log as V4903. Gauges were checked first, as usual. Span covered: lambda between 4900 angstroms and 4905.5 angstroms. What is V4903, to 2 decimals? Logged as 5.21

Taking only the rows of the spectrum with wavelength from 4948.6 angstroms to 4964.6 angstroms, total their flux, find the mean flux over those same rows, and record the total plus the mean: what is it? 320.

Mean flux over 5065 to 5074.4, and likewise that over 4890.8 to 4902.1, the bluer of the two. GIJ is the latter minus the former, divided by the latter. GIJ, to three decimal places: 0.016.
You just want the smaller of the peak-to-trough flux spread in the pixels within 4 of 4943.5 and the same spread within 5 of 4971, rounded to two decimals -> 0.96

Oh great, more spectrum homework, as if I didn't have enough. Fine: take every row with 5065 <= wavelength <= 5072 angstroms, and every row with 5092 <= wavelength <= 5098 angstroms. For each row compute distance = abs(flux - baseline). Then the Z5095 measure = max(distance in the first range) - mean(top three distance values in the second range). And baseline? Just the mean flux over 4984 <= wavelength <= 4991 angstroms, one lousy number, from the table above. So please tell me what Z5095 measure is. 0.06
